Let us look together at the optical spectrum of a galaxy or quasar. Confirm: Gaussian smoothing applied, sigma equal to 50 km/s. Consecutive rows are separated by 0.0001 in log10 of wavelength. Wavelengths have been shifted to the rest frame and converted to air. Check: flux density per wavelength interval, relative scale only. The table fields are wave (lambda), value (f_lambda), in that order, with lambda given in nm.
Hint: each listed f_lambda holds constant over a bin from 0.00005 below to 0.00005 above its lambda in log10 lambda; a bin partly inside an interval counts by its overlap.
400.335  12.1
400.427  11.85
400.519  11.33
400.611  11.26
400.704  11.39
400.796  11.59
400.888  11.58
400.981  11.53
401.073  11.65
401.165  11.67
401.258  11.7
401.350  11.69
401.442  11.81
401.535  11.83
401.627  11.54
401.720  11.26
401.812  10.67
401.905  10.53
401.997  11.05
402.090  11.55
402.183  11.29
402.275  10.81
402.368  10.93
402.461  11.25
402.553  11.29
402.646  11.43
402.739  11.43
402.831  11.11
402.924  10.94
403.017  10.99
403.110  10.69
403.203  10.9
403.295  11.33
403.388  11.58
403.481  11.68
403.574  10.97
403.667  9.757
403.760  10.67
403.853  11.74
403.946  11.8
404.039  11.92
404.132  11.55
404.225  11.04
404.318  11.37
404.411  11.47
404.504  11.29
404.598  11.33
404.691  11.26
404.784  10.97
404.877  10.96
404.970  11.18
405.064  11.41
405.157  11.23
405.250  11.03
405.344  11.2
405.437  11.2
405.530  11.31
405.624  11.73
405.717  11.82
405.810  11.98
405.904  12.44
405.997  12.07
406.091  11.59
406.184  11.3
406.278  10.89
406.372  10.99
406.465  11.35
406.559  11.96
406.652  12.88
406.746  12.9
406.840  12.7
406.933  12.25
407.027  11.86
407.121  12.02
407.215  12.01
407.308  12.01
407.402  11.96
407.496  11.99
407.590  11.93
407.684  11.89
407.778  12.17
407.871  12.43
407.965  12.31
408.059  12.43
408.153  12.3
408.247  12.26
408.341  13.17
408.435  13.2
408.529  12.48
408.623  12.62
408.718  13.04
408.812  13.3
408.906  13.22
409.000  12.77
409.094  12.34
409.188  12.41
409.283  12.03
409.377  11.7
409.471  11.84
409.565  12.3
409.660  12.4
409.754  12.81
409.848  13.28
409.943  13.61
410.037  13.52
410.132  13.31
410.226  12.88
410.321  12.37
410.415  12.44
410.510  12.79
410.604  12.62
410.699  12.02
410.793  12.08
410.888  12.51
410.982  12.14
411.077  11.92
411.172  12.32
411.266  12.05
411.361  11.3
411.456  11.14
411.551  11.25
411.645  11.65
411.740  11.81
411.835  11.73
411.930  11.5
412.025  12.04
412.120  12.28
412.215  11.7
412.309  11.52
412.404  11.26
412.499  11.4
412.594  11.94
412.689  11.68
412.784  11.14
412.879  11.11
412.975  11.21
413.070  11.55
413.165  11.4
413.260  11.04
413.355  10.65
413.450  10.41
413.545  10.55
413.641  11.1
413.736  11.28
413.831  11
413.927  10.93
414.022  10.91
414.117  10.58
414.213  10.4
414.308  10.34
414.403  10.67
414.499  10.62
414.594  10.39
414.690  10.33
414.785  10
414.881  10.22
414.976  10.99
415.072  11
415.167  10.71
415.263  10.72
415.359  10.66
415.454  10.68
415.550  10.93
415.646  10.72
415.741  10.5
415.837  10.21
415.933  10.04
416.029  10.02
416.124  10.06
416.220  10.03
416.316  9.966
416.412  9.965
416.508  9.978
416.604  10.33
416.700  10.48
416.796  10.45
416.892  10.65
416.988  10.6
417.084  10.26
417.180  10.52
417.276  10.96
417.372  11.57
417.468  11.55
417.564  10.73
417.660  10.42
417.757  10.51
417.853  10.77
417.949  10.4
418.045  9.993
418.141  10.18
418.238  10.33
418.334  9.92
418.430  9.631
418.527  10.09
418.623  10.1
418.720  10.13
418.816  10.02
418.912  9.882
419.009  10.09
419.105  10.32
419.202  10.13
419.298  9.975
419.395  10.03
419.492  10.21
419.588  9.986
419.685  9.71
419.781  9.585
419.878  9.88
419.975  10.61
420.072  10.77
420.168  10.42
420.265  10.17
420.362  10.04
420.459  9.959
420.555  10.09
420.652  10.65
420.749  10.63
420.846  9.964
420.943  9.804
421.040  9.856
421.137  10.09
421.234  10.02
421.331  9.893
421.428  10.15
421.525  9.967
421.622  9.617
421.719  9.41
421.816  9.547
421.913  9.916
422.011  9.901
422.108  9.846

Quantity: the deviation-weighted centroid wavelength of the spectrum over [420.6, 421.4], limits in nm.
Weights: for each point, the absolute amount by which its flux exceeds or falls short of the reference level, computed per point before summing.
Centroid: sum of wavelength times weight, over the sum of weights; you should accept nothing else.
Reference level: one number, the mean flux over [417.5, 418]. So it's 421.07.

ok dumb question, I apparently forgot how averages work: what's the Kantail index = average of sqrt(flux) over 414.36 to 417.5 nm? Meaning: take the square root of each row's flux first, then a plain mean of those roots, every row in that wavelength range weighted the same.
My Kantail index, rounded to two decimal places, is 3.24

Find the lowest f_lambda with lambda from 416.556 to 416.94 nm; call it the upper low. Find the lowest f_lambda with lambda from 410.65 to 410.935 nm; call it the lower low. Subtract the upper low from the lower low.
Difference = 1.7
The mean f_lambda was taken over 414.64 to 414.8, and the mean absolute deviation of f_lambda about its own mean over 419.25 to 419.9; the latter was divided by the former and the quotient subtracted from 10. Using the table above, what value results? 9.98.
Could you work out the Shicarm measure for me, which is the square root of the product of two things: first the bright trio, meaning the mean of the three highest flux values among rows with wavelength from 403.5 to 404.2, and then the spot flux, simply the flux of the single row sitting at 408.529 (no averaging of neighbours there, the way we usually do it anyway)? 12.1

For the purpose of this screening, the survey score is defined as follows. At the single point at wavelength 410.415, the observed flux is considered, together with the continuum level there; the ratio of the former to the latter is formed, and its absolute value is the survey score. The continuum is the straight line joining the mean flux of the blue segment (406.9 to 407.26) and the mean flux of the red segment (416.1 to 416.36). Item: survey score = 1.10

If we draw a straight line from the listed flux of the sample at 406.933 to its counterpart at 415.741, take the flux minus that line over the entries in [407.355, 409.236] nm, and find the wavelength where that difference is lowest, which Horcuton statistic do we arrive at 407.684 nm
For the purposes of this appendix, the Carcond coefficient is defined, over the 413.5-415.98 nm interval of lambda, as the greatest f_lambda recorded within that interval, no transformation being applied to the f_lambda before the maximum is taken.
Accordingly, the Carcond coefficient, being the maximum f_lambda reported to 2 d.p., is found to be 11.28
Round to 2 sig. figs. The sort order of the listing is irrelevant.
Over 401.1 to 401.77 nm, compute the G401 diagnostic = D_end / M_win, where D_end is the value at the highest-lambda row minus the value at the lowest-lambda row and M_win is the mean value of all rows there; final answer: -0.035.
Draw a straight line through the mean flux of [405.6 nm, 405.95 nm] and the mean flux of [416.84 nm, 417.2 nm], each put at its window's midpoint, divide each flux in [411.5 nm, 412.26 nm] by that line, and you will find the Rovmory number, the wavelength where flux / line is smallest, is 411.551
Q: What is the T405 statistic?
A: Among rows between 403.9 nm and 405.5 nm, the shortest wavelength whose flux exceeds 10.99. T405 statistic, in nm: 403.946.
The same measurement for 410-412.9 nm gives 410.037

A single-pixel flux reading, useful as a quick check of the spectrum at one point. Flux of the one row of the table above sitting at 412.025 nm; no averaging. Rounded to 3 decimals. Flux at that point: 12.040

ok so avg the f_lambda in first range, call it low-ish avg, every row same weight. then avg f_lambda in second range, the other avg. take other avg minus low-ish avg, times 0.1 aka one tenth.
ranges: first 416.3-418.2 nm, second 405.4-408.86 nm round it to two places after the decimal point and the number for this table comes 0.16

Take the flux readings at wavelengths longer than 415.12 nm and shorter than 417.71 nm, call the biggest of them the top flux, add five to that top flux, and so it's 16.6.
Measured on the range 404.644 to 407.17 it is 17.9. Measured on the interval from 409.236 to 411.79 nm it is 18.6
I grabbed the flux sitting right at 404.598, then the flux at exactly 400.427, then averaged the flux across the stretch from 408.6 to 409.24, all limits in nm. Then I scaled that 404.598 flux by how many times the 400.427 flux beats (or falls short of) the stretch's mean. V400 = 10.5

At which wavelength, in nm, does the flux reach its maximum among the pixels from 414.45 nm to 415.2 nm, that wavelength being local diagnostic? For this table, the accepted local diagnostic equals 415.072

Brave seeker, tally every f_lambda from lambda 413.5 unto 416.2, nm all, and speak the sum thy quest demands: 297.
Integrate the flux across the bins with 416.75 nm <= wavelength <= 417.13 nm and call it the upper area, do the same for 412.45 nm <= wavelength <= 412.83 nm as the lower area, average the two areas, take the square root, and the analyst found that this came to 2.05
